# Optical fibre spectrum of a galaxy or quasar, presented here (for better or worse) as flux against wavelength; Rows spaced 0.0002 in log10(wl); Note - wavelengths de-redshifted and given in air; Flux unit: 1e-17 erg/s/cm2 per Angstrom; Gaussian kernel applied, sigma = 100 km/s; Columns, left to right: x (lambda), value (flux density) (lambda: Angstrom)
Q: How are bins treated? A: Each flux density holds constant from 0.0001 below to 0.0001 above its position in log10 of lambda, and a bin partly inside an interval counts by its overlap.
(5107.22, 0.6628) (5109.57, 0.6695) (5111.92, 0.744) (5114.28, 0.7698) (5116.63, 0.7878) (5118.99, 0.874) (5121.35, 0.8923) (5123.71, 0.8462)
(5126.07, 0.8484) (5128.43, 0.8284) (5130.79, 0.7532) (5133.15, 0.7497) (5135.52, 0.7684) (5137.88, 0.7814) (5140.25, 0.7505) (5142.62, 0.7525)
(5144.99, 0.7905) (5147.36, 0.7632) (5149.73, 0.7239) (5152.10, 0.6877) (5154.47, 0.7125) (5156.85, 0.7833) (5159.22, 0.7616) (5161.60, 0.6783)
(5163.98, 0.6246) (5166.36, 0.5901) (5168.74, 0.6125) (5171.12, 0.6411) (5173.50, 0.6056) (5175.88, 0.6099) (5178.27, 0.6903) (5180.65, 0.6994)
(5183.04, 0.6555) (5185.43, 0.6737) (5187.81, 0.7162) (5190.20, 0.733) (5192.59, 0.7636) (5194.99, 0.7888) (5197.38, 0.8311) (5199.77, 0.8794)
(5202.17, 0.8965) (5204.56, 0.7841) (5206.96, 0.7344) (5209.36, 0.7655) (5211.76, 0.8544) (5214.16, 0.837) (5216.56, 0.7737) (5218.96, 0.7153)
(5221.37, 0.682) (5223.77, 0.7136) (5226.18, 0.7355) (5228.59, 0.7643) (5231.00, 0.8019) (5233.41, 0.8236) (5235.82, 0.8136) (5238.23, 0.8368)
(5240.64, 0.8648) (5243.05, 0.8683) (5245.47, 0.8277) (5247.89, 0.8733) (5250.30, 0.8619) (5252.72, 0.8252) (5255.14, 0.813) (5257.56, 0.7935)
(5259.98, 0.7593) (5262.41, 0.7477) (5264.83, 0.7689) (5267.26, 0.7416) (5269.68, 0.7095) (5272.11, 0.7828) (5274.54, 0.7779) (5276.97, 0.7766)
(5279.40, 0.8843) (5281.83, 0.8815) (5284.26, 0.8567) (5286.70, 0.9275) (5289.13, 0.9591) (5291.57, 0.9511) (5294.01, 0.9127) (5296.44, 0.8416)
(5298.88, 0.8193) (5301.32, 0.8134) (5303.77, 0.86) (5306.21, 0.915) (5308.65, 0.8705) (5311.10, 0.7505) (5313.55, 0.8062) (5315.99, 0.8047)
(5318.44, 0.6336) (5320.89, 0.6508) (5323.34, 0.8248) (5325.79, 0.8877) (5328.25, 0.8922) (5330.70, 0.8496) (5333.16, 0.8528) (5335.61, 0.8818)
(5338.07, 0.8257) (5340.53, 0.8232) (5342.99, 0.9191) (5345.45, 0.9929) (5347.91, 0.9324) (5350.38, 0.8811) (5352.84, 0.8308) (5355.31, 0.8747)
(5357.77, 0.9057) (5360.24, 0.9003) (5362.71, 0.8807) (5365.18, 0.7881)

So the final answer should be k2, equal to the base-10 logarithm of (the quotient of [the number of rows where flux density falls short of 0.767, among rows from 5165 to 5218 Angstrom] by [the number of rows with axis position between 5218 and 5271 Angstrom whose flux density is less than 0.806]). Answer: 0.07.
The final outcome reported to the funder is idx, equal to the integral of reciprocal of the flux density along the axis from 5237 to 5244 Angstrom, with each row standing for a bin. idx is 8.2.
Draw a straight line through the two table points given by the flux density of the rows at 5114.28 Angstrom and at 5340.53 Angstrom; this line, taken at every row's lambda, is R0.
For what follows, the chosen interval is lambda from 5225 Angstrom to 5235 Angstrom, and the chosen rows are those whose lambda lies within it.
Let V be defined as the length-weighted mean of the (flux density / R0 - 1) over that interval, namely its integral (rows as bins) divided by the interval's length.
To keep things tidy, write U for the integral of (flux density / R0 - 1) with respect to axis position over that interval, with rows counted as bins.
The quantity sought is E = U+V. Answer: -0.2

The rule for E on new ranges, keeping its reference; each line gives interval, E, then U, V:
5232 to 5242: 0.5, 0.4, 0.04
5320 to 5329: 0.0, 0.0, 0.00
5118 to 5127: 1.2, 1.1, 0.12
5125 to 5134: 0.3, 0.3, 0.03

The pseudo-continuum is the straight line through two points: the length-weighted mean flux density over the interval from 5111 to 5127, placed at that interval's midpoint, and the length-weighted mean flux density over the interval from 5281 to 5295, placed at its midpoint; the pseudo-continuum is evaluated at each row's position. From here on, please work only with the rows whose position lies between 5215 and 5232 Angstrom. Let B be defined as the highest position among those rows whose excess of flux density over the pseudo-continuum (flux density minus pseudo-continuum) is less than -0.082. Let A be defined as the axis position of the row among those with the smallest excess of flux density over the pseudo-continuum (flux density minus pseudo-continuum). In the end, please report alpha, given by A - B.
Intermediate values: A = 5221.37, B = 5231.00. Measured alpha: -9.6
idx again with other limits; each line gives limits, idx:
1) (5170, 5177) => 11.3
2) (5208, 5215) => 8.6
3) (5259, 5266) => 9.2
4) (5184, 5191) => 10.0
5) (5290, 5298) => 8.9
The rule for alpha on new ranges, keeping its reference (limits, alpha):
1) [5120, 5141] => 0.0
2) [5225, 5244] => -4.8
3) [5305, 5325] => -4.9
